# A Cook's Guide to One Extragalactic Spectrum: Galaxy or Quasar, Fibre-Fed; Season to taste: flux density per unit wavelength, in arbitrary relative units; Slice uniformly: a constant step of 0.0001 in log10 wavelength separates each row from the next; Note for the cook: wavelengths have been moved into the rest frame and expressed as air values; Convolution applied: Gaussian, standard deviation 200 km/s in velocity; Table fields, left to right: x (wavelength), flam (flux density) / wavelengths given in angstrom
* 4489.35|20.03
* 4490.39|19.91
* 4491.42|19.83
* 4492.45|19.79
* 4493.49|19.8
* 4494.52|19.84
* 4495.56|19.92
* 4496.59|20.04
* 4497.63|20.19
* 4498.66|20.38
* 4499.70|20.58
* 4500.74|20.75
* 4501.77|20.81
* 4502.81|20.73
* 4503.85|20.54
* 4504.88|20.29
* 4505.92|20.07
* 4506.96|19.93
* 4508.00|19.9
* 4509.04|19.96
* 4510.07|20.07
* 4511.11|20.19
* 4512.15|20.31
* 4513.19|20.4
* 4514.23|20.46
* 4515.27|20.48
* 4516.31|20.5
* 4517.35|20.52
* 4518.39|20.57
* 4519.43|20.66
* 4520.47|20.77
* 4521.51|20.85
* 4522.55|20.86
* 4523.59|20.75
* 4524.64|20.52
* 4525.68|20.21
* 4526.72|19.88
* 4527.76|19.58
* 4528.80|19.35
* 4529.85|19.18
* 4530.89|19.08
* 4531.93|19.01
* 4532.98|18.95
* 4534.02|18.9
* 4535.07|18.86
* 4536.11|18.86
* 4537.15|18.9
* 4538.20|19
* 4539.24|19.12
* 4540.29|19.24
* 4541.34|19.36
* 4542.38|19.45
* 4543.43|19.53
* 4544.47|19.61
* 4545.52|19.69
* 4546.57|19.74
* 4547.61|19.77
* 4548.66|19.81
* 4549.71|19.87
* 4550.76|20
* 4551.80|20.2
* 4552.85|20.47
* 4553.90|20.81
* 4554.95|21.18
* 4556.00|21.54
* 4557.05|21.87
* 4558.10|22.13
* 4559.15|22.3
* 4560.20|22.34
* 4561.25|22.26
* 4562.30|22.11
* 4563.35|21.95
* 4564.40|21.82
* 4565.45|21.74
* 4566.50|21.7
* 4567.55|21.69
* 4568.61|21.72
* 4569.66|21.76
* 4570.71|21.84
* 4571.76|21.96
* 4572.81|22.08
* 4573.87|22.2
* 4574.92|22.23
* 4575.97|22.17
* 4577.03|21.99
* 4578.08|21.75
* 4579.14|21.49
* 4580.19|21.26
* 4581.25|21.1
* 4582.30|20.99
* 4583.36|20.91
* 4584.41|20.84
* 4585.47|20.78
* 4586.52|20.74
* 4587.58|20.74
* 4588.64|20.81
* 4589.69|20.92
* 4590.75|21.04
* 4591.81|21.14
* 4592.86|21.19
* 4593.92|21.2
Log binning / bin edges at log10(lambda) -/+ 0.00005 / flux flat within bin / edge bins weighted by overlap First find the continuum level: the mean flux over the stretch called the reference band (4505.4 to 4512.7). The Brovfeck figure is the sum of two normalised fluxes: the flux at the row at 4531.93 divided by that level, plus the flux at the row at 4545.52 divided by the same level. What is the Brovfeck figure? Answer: 1.93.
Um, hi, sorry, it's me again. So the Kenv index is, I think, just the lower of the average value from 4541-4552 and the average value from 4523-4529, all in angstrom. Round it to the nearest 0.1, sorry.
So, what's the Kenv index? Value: 19.7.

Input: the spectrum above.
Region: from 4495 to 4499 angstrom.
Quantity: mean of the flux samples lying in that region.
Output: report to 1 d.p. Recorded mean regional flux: 20.1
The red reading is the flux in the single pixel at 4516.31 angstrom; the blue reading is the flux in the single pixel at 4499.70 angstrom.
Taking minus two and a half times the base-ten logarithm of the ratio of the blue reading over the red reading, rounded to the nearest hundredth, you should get 0.00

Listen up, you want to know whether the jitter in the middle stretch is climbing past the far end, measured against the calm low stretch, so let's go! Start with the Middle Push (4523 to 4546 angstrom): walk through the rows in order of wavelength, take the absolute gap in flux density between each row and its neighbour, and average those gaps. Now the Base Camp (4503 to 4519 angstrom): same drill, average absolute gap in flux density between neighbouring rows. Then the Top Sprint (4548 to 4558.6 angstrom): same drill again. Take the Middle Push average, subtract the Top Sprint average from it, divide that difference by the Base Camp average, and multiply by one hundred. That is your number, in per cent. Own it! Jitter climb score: -137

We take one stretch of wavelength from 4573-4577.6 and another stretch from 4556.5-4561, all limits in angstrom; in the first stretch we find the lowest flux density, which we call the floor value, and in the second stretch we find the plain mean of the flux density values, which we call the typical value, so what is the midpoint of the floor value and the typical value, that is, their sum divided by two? 22.1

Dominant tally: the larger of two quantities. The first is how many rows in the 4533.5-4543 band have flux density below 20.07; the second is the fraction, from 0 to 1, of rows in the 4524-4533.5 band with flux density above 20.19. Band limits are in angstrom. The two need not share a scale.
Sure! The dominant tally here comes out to 9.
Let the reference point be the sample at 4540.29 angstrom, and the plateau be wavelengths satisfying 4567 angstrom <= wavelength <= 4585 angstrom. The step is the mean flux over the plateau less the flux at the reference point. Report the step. 2.4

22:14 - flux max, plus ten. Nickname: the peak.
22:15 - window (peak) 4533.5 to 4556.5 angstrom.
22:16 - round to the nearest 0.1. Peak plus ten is 31.5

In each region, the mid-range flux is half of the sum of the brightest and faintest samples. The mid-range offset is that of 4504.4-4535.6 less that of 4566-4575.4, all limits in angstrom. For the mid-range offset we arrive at -2.1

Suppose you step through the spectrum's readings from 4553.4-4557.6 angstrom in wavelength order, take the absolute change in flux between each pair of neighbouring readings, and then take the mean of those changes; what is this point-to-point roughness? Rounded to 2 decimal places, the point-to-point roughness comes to 0.35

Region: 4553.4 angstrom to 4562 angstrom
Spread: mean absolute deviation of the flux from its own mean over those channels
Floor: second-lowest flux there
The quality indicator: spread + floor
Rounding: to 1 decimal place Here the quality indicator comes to 21.7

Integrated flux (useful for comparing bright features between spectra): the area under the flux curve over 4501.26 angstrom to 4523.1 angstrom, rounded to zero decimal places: 446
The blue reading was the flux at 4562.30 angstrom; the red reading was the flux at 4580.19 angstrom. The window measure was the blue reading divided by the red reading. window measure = 1.04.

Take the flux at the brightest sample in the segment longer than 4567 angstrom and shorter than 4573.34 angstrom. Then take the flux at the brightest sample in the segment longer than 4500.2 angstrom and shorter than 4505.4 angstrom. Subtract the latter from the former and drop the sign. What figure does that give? 1.3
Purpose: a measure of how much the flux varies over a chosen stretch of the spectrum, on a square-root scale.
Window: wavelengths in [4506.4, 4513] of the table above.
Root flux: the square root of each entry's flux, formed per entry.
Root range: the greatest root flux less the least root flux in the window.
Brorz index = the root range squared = 0.0021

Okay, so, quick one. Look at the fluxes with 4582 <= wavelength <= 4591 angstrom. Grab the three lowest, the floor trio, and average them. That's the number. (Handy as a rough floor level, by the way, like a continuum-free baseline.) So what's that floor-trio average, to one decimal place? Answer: 20.8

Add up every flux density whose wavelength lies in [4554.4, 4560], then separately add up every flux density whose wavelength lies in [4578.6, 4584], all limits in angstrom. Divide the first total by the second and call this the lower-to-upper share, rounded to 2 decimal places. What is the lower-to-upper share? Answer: 1.03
